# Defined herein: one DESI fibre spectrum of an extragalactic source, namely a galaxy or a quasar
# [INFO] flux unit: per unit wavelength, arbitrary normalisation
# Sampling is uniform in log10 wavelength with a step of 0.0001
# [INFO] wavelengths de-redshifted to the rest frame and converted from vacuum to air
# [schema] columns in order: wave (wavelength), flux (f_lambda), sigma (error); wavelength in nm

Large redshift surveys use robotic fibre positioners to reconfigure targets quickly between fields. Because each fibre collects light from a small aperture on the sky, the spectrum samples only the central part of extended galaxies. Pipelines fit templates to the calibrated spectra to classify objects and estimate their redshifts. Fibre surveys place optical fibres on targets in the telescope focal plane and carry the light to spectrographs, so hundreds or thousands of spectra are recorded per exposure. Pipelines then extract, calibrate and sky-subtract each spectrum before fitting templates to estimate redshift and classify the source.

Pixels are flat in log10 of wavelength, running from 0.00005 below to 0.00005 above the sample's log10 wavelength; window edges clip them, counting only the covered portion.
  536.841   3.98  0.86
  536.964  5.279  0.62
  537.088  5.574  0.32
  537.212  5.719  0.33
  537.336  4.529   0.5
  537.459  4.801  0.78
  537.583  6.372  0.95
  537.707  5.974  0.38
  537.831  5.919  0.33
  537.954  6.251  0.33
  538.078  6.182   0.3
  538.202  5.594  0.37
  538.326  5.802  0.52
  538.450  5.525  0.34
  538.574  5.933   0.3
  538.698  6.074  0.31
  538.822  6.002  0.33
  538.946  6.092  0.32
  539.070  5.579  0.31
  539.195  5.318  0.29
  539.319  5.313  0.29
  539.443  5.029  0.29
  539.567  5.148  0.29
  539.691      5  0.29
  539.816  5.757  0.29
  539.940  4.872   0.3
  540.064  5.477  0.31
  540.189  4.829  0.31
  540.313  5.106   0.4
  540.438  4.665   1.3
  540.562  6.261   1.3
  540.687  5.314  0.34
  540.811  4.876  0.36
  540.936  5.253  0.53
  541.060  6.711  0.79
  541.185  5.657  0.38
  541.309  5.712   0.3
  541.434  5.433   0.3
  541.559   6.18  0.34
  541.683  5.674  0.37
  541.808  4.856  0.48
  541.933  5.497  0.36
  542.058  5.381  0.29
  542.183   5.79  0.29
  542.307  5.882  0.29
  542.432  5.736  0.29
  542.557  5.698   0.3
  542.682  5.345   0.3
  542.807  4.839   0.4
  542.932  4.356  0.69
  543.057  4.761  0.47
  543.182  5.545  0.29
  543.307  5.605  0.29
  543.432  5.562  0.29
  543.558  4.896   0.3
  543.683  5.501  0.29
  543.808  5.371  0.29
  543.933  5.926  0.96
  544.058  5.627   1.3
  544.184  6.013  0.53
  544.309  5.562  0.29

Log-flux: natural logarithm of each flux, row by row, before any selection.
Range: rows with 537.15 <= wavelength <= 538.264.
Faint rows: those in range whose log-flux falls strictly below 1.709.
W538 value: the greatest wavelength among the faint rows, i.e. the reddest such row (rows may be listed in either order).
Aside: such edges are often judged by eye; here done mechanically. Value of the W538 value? 537.459 nm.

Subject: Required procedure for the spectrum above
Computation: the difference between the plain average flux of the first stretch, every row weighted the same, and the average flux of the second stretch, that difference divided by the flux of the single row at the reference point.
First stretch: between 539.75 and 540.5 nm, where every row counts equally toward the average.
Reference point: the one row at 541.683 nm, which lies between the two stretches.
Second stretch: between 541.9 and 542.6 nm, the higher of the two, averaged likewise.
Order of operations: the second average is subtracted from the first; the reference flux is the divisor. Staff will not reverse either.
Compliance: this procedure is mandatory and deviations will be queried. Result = -0.10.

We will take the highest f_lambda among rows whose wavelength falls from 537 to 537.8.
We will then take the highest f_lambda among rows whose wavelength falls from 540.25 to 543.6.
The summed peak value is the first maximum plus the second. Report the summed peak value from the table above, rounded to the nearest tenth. 13.1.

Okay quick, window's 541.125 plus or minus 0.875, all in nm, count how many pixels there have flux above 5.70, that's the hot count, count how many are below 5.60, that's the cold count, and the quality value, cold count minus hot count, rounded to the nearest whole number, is 4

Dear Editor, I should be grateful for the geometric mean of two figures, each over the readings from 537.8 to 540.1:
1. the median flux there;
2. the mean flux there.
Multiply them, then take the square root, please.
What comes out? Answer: 5.61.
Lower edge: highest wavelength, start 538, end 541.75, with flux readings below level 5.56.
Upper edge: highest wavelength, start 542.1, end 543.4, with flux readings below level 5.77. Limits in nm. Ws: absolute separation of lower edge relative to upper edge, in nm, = 1.87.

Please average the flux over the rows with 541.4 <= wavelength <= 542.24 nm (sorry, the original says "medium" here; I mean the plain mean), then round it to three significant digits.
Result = 5.54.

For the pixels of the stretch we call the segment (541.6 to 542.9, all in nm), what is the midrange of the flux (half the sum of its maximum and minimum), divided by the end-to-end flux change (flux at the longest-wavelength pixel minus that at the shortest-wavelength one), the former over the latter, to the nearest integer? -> -6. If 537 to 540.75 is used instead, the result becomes -21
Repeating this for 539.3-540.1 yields 32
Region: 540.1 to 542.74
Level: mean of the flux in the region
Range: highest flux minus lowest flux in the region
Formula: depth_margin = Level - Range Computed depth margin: 3.47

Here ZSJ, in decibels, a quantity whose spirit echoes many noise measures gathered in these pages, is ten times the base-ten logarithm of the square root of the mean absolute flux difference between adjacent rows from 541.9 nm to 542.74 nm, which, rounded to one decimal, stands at -3.6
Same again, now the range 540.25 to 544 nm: -1.5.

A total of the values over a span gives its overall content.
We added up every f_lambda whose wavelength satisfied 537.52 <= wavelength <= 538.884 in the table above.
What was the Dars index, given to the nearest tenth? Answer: 65.6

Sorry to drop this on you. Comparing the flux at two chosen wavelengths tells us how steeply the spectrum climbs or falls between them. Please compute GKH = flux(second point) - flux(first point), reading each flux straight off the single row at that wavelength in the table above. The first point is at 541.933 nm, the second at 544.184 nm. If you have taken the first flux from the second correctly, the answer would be 0.5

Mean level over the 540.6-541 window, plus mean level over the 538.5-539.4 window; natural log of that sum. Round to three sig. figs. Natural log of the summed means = 2.39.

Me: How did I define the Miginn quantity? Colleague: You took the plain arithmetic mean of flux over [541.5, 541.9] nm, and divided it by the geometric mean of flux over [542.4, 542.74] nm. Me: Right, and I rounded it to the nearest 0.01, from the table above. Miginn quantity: 1.00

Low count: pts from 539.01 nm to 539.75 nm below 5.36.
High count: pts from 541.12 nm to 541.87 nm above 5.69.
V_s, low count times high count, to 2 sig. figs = 10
